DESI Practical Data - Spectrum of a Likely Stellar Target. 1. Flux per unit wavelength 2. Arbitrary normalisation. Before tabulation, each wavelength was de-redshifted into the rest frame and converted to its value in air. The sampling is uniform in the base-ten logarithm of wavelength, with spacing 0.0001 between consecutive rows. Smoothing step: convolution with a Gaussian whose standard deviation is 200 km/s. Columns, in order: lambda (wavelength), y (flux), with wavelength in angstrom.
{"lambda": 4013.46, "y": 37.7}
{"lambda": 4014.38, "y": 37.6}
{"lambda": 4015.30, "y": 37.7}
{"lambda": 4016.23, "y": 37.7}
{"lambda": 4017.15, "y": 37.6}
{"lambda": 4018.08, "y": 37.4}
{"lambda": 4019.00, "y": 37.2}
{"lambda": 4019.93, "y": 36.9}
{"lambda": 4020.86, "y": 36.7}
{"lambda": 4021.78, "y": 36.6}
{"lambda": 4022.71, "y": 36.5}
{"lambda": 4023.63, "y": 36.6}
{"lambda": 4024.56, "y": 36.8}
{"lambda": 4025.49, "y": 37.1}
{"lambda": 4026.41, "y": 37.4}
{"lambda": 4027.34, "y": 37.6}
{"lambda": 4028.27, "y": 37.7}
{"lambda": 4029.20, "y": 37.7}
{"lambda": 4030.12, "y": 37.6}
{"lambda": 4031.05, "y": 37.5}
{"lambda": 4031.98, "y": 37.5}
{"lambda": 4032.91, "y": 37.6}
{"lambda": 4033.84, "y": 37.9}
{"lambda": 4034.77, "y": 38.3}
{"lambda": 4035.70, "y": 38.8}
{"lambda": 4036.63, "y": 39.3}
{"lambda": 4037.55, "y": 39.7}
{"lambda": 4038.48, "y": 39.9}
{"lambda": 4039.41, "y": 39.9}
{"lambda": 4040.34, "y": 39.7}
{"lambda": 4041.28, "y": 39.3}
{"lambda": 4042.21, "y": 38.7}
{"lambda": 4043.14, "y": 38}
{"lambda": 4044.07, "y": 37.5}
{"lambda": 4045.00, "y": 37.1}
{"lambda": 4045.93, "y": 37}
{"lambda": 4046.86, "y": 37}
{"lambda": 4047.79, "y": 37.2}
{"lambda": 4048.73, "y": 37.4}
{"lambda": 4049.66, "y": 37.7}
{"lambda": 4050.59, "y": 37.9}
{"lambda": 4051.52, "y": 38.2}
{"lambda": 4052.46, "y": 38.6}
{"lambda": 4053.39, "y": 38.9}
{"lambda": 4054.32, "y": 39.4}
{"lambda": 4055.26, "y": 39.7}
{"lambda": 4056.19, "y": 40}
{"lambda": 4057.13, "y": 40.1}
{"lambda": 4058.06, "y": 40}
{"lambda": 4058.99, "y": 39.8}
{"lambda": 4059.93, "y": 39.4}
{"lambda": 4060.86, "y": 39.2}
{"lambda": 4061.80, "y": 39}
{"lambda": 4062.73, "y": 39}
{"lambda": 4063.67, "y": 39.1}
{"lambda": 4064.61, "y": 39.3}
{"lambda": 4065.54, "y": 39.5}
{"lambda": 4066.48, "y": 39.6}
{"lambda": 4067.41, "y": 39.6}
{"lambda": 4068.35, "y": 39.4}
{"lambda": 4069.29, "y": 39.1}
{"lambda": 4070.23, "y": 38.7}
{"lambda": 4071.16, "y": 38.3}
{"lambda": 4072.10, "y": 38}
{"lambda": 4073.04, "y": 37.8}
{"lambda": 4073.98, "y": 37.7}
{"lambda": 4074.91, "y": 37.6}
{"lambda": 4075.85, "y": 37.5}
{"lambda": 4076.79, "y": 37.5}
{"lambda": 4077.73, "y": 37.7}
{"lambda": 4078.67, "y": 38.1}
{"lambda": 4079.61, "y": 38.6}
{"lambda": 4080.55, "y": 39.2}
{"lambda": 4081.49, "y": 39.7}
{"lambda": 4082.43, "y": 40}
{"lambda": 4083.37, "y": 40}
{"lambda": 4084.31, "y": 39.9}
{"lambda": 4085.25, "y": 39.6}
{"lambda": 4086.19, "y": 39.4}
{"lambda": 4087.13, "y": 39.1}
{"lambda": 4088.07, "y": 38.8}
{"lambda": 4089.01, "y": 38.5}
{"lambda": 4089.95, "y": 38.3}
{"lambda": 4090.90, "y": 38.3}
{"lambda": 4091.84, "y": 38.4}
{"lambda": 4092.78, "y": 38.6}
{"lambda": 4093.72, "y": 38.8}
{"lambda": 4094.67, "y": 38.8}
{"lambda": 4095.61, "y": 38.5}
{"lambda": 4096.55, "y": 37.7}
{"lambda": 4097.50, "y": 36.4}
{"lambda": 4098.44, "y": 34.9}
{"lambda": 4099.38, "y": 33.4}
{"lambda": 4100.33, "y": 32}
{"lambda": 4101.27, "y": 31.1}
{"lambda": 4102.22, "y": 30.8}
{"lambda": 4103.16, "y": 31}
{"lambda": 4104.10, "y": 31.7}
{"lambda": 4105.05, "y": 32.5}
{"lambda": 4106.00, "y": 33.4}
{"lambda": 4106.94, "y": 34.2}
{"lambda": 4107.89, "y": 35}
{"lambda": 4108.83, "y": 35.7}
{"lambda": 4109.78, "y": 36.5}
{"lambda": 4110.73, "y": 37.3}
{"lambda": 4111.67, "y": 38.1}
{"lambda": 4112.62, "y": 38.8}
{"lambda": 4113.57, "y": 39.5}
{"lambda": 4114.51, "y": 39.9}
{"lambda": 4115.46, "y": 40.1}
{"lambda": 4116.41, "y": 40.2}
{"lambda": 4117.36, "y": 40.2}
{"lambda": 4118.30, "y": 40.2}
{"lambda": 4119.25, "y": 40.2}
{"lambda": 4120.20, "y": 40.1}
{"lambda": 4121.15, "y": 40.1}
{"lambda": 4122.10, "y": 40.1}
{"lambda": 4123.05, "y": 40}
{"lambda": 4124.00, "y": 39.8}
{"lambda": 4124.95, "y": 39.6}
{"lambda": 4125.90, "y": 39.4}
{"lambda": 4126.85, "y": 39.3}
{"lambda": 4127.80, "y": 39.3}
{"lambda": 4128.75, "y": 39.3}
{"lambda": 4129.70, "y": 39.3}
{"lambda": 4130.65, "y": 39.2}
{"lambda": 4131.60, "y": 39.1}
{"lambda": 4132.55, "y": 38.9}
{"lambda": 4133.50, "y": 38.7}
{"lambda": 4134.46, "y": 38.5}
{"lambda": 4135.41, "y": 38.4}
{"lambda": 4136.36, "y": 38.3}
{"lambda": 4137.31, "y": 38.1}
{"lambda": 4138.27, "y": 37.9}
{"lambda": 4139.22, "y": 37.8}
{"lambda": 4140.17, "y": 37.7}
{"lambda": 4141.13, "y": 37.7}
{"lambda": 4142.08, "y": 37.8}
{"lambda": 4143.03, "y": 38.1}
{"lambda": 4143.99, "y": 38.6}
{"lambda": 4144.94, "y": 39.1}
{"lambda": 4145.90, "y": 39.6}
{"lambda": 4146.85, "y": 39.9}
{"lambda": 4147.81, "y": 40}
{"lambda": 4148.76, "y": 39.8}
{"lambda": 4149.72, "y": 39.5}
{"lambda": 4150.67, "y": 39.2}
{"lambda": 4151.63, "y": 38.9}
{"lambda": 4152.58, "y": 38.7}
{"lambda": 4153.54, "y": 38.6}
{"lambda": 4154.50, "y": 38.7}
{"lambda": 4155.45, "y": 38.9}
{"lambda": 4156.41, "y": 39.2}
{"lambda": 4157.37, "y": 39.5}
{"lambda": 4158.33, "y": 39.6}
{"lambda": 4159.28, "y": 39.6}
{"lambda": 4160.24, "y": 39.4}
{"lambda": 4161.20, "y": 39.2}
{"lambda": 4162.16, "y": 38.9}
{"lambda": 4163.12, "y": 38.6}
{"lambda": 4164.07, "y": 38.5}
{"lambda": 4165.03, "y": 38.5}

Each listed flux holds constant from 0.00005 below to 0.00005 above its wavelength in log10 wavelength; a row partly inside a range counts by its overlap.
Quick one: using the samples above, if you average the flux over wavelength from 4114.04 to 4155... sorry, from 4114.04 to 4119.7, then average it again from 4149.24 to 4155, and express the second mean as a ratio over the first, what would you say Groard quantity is 0.970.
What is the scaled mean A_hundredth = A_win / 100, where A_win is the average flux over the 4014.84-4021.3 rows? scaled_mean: 0.373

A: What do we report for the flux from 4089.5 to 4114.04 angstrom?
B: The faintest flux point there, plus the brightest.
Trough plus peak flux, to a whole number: 70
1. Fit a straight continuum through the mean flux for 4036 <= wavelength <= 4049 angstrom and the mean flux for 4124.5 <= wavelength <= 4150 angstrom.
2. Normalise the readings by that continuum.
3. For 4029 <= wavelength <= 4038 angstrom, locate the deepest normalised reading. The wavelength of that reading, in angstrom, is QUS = 4031.98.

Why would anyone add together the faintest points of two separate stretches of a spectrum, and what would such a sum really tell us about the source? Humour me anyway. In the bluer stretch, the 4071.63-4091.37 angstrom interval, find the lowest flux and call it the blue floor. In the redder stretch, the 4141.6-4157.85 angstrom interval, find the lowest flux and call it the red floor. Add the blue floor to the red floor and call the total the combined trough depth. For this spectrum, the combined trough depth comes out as 75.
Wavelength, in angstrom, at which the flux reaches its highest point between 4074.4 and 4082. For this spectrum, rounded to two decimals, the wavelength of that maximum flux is 4081.49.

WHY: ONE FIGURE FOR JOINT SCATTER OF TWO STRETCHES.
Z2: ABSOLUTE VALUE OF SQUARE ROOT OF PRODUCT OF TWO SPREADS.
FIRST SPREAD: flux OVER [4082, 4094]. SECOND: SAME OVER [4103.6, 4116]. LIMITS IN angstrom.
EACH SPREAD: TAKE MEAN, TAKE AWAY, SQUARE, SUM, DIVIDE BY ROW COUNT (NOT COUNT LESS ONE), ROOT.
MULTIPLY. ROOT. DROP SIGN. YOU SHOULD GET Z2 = 1.3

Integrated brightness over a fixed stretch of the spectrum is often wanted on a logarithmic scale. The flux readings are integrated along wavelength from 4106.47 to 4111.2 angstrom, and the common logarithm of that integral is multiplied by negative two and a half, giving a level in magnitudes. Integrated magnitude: -5.57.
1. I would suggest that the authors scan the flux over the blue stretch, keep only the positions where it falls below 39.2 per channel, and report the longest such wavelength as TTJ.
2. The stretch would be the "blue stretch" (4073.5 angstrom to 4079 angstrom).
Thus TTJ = 4078.67 angstrom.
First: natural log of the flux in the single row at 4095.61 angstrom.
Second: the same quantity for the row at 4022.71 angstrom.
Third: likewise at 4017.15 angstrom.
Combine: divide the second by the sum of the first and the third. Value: 0.494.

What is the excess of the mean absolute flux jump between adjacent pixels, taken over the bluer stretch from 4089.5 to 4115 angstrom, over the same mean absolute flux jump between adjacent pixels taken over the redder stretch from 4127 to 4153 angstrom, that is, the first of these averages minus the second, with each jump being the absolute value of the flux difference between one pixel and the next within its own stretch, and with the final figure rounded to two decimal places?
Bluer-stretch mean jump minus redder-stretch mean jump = 0.48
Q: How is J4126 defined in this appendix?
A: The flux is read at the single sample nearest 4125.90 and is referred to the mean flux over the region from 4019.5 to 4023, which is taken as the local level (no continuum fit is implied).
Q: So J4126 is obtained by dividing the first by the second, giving 1.07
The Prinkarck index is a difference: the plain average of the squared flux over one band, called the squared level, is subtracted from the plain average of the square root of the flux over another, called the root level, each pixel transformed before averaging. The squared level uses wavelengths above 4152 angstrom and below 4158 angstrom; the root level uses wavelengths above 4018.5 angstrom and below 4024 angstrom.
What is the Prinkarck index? -1510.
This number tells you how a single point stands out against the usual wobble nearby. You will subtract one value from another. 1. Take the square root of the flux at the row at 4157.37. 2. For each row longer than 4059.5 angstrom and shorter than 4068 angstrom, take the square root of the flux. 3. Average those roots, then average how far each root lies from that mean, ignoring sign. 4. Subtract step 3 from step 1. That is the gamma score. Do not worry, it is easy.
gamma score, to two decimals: 6.27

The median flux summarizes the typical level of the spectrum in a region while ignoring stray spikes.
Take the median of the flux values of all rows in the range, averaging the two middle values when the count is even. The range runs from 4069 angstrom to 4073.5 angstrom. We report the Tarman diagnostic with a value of 38.3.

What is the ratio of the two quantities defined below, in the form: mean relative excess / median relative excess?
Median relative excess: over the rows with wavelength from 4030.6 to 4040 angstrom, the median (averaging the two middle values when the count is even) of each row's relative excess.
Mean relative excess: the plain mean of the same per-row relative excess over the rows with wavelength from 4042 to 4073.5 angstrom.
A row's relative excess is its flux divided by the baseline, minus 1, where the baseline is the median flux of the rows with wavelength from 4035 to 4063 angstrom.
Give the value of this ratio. 0.7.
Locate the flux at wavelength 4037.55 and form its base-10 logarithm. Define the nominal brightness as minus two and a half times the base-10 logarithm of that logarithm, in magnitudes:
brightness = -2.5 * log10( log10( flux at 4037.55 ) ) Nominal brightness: -0.509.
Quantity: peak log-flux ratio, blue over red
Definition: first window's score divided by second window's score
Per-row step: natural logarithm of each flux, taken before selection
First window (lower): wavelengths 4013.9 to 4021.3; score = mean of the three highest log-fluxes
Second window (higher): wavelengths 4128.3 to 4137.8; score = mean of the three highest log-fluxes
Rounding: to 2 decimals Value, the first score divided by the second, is 0.99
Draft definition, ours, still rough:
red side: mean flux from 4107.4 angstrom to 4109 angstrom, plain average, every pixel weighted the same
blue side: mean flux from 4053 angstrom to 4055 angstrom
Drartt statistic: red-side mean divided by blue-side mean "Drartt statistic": 0.90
